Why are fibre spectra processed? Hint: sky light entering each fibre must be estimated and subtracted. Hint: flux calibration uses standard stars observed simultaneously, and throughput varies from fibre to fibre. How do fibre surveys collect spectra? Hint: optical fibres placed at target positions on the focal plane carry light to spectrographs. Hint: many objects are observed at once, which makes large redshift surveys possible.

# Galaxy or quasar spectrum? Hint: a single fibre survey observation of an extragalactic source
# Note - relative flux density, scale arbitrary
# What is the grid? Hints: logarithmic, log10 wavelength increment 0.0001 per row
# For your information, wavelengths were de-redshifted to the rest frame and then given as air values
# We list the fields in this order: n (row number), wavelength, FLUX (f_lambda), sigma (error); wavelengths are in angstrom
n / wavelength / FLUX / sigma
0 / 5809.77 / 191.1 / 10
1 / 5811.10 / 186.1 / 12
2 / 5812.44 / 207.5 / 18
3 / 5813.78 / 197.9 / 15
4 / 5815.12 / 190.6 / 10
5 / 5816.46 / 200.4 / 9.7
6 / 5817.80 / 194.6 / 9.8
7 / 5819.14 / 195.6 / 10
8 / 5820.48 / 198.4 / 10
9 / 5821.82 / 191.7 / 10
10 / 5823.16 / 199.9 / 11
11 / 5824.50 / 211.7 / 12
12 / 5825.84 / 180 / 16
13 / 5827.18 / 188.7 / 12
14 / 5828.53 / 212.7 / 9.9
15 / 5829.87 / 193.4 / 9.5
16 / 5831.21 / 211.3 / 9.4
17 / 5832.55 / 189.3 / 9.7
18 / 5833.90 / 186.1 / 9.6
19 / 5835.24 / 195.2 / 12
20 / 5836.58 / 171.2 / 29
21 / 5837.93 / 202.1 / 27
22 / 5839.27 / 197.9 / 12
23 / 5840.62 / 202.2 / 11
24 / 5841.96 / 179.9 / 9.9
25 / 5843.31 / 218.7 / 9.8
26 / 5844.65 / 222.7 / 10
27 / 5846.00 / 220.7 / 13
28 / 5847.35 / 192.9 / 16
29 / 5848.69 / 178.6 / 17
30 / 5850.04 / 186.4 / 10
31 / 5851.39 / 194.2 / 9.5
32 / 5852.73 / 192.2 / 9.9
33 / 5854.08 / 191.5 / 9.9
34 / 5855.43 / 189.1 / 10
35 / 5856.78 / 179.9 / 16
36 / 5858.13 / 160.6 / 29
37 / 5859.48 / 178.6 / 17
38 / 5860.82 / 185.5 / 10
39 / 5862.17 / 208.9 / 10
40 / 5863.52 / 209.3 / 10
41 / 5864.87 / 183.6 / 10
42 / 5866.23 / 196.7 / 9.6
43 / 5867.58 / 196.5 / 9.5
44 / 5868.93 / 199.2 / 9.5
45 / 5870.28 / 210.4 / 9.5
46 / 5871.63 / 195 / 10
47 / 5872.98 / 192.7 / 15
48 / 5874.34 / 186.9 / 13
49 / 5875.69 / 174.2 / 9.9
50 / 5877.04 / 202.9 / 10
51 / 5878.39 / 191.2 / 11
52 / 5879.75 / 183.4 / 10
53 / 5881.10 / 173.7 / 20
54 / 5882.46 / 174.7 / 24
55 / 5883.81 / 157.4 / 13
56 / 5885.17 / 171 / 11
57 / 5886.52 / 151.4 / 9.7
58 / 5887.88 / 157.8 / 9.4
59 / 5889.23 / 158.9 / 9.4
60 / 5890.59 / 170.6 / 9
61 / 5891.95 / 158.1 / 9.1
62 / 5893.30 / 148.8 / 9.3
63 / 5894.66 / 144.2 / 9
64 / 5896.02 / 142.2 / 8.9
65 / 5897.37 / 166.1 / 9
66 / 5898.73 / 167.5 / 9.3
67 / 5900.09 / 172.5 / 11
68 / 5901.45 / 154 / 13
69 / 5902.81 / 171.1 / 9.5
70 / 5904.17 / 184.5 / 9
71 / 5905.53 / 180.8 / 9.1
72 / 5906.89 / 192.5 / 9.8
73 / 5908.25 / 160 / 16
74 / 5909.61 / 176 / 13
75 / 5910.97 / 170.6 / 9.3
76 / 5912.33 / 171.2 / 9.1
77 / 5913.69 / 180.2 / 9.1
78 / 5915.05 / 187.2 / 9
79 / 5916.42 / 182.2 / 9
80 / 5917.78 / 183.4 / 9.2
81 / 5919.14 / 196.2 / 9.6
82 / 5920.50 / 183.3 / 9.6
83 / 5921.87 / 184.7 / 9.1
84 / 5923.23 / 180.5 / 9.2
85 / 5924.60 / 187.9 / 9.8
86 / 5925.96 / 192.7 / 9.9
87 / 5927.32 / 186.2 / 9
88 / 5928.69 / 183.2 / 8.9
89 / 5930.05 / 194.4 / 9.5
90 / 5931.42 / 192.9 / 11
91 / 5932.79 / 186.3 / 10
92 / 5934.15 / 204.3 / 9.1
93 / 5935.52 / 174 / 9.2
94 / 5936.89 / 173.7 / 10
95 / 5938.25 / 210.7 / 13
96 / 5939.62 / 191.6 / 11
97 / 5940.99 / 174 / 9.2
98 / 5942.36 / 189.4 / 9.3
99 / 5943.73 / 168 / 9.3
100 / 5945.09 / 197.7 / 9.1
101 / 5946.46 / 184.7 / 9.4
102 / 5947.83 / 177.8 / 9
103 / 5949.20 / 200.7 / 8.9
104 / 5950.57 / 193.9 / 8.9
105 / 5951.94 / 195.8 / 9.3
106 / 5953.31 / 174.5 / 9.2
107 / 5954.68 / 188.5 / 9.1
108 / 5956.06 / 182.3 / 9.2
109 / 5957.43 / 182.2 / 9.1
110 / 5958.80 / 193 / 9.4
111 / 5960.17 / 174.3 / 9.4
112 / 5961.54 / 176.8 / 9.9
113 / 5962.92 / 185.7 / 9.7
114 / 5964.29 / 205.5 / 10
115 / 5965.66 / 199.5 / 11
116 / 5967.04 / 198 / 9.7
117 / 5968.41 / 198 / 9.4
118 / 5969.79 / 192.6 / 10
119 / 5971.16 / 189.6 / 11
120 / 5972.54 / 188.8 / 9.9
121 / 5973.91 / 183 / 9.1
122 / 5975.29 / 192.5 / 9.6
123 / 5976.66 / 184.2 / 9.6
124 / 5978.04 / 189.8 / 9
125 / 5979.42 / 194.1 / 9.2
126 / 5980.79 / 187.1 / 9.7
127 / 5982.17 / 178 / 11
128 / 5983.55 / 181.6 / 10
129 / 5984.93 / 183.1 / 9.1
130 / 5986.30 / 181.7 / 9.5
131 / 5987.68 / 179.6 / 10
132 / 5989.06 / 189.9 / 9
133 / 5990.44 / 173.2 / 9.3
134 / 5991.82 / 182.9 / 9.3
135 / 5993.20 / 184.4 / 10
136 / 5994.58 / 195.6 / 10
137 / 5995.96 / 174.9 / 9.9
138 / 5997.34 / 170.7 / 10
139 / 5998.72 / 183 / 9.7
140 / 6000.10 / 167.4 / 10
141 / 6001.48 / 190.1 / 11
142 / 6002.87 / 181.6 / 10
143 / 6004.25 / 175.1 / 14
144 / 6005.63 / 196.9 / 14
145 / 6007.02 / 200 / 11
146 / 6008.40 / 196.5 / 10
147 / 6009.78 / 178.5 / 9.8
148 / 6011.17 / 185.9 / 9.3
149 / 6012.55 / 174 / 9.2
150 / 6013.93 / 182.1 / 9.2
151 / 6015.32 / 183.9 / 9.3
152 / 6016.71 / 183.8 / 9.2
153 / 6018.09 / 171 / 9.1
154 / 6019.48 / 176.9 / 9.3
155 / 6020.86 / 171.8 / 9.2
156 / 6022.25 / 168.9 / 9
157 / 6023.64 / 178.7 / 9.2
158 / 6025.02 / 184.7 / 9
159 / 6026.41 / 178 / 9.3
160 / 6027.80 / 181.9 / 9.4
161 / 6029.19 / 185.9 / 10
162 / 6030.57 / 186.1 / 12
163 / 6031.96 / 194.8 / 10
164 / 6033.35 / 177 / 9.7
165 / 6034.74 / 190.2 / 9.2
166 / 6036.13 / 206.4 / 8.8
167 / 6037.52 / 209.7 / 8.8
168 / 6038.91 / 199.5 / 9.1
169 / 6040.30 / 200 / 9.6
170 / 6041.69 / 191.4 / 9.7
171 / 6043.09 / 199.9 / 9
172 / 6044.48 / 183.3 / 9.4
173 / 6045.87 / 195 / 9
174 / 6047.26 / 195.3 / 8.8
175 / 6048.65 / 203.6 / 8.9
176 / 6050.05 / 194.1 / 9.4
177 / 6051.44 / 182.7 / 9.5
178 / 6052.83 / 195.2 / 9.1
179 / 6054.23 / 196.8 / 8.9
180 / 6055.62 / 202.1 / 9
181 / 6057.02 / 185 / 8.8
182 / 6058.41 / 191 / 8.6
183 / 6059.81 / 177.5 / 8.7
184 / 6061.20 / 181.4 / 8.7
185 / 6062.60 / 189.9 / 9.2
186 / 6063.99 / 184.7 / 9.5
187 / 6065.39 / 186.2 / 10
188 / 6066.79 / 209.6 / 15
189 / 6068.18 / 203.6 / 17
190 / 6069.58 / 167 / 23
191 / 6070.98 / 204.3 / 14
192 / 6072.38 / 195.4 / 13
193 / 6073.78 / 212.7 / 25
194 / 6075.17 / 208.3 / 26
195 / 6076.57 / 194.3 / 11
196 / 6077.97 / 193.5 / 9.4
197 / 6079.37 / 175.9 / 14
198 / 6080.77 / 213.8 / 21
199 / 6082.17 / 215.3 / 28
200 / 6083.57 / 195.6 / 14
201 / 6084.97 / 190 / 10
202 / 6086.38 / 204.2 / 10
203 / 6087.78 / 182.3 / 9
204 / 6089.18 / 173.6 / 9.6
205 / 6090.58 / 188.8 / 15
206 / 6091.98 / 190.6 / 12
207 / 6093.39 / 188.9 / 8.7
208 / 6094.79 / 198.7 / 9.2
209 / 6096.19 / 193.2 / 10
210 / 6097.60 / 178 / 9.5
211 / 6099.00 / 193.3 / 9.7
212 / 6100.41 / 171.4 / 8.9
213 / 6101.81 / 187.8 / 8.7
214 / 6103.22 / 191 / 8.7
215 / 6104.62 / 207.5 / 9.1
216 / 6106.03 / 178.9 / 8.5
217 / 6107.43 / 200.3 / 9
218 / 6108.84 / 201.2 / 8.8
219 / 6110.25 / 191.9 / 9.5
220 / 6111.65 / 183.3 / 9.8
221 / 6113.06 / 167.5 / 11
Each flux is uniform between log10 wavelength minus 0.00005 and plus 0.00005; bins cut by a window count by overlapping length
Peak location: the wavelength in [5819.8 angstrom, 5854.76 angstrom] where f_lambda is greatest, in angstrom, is 5844.65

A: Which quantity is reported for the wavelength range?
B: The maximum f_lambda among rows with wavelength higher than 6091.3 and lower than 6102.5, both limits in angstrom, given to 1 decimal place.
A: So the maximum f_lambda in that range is 198.7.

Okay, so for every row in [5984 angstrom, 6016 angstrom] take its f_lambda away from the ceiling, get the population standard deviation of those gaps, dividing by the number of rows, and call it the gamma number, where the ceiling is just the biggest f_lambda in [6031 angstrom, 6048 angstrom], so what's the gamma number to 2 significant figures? 8.5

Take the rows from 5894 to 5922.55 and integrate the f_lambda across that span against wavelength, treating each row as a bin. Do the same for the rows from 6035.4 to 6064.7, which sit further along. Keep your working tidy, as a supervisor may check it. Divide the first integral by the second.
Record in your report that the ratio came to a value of 0.88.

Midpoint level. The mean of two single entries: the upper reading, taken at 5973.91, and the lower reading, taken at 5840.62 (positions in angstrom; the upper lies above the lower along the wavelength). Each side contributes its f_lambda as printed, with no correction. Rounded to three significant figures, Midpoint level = 193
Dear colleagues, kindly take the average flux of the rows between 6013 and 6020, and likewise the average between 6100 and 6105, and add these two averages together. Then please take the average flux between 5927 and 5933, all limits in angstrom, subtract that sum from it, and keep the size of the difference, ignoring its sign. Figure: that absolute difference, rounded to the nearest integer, 180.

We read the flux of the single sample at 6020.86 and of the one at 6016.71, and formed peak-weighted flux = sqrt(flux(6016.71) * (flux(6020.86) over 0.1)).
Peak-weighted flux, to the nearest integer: 562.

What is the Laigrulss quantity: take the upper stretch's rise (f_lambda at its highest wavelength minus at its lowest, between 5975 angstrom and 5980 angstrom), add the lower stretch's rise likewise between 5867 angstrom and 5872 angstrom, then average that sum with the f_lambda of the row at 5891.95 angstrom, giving 79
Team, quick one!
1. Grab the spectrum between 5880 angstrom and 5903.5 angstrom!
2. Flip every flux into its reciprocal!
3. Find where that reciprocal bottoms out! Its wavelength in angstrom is 5882.46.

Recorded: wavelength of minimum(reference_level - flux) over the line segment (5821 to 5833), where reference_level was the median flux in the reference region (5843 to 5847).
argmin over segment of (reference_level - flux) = 5828.53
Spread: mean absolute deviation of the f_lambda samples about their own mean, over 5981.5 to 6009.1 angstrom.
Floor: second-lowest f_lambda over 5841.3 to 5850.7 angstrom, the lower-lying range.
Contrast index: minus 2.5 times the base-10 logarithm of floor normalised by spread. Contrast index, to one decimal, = -3.5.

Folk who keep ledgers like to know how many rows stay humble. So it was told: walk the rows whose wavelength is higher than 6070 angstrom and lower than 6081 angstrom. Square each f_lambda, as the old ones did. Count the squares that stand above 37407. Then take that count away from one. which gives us -6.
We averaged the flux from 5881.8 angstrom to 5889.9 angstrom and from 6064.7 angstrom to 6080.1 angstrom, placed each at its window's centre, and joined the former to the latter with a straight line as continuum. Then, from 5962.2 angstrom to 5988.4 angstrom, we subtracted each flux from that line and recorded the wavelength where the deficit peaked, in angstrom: 5982.17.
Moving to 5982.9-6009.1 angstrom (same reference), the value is 6000.10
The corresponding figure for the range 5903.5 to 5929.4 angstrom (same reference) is 5908.25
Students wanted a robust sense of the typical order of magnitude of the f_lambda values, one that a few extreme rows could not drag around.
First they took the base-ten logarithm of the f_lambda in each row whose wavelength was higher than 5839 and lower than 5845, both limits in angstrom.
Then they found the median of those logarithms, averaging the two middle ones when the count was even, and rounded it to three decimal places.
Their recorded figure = 2.306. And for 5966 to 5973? 2.285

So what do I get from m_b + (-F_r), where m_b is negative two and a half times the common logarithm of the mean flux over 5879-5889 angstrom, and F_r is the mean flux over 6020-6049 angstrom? -195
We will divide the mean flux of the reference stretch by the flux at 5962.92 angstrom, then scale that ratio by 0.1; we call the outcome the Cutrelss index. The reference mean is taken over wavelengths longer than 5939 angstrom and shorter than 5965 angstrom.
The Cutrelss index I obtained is 0.100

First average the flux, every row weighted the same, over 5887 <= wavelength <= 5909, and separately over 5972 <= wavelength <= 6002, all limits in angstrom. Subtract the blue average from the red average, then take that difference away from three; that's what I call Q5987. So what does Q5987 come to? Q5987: -16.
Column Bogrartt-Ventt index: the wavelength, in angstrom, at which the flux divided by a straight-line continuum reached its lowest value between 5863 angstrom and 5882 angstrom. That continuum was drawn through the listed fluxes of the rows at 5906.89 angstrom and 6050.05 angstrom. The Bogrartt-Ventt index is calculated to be 5881.10 angstrom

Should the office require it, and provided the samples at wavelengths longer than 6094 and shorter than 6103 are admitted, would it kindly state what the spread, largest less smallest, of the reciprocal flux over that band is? 0.0008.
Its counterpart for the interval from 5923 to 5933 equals 0.0004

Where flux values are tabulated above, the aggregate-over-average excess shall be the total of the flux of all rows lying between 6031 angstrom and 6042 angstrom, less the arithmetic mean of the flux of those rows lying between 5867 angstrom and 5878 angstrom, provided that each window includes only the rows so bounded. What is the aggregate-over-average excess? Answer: 1374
